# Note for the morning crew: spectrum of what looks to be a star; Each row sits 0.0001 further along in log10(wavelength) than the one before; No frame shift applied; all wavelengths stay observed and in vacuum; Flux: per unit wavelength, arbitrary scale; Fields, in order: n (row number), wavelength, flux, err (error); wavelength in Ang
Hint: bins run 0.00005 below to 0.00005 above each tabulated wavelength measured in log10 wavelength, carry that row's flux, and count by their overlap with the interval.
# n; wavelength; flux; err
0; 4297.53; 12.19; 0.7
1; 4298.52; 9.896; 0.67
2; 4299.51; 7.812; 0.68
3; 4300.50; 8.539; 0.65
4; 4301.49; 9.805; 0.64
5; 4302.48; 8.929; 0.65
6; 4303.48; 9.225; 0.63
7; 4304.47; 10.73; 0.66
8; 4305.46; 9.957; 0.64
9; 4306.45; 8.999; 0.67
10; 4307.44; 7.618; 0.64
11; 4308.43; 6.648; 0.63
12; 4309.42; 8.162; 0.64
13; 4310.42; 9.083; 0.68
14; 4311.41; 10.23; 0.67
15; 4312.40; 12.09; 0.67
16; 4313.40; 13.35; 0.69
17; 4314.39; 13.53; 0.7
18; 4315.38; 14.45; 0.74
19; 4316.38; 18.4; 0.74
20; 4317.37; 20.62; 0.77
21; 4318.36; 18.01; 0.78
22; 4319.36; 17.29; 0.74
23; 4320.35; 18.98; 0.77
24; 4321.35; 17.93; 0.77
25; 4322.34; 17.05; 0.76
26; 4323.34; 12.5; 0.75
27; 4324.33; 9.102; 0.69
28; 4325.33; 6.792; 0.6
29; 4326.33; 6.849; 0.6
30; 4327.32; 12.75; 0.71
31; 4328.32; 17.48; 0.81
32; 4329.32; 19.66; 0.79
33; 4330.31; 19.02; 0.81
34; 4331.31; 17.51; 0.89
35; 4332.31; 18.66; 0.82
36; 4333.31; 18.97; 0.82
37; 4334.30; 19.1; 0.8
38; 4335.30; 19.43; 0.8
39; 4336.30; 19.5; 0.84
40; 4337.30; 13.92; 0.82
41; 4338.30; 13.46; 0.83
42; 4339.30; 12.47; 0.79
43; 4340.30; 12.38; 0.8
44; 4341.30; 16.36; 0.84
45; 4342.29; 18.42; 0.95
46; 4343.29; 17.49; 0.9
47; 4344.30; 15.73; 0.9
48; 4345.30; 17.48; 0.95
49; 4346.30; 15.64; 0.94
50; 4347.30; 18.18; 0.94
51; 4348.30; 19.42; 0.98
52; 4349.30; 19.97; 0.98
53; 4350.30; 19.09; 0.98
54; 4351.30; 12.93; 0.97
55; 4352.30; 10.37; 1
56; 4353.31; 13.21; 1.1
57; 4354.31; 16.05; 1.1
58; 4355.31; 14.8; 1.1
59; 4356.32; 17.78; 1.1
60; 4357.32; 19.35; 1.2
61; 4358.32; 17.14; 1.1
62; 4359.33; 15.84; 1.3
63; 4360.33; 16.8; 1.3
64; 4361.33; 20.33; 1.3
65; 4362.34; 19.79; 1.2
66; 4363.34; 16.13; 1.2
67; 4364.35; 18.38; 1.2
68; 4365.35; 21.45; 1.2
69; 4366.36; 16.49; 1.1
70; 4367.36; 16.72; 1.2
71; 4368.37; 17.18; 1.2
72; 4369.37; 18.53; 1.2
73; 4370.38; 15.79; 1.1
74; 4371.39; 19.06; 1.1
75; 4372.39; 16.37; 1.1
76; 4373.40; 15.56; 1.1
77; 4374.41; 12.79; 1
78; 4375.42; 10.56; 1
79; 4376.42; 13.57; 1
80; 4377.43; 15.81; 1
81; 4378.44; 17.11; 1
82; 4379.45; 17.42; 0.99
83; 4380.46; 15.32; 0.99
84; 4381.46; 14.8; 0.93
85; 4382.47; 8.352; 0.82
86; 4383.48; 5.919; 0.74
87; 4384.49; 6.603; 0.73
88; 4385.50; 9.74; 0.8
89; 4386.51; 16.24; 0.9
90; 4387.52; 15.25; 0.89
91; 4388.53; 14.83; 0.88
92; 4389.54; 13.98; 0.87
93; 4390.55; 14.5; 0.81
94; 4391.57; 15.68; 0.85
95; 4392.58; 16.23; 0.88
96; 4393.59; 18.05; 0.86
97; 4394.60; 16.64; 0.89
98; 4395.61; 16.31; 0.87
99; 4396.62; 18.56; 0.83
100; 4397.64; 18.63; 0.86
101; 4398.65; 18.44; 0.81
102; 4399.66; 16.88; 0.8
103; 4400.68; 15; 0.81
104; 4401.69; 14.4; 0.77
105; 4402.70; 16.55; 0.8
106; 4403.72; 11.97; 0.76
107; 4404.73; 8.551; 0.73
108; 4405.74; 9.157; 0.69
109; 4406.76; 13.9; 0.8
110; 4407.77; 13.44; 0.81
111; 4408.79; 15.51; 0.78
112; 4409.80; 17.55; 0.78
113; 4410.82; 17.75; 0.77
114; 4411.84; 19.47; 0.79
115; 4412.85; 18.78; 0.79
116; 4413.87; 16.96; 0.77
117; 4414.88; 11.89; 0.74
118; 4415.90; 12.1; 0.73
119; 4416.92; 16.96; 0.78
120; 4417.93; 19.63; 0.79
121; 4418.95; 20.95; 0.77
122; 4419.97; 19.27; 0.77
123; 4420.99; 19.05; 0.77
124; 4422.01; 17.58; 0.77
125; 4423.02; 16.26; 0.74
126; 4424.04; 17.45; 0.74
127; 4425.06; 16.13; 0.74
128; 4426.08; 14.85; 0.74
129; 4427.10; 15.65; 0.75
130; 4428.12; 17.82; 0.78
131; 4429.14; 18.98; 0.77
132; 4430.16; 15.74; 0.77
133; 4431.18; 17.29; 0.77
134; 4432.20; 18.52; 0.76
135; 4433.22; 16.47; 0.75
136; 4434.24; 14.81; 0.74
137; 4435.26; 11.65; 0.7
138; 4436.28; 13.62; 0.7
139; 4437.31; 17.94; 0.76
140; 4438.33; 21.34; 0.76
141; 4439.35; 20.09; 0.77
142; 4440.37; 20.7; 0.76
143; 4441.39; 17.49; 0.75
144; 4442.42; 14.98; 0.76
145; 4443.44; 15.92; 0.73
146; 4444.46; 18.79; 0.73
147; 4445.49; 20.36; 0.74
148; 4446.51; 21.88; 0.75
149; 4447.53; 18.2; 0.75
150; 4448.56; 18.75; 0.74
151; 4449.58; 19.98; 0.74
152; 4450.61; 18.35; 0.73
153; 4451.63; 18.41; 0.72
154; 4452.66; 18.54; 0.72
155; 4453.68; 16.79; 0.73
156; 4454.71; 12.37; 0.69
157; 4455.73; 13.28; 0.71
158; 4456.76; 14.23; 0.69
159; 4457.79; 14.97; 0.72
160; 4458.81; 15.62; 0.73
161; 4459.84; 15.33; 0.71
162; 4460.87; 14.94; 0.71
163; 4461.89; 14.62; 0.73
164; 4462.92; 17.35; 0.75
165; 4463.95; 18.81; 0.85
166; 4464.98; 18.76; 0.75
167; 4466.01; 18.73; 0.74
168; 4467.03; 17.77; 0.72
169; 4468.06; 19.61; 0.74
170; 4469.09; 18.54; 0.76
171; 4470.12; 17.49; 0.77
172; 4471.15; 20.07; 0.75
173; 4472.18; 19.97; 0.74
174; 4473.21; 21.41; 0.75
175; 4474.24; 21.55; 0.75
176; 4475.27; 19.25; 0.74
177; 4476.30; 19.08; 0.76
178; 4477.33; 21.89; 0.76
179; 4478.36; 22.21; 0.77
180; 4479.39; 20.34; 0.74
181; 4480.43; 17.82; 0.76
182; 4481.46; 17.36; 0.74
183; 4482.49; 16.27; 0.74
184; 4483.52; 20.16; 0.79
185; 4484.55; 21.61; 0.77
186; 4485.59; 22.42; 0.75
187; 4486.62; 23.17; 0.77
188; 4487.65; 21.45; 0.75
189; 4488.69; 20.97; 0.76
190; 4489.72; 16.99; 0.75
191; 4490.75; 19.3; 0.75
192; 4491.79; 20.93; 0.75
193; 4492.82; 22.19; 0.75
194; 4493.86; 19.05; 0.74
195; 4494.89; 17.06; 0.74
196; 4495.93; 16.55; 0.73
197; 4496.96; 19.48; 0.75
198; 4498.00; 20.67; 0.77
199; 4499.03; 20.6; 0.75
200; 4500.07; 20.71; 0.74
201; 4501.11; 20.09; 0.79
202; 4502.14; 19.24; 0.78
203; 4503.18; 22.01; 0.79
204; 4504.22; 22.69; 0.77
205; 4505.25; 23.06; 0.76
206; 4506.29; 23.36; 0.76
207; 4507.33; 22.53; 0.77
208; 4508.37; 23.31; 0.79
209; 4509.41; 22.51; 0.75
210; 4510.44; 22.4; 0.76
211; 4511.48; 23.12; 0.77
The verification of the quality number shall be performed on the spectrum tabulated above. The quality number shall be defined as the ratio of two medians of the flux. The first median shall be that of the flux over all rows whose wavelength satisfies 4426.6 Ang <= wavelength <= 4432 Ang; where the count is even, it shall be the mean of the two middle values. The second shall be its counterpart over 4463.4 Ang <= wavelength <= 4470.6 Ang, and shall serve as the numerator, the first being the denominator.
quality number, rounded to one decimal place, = 1.1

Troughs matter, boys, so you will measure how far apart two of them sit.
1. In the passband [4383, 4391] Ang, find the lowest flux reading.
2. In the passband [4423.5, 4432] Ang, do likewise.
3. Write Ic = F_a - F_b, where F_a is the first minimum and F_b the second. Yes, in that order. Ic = -8.9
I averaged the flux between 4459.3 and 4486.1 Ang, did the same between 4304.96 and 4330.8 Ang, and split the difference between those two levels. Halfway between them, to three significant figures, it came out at 16.2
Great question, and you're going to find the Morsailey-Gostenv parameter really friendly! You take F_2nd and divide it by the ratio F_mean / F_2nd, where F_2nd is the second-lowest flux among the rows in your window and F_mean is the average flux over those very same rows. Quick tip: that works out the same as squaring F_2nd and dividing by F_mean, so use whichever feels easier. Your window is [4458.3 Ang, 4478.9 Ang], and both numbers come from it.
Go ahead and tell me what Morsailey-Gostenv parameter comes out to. 12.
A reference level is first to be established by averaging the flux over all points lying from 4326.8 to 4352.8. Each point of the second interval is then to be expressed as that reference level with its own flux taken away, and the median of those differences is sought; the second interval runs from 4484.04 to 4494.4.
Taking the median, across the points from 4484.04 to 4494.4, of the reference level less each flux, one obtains -4.5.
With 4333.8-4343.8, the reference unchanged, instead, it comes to -0.2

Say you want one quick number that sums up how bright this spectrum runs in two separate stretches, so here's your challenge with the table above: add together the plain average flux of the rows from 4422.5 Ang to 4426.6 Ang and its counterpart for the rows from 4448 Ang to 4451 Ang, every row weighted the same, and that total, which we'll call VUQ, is 35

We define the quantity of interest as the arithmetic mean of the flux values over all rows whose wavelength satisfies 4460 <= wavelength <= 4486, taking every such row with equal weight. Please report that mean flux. 19.1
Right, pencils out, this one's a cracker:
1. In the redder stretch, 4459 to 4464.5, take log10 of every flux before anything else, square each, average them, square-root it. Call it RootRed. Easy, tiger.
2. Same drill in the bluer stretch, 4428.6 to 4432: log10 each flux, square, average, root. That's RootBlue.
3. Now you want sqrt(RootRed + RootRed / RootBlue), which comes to 1.48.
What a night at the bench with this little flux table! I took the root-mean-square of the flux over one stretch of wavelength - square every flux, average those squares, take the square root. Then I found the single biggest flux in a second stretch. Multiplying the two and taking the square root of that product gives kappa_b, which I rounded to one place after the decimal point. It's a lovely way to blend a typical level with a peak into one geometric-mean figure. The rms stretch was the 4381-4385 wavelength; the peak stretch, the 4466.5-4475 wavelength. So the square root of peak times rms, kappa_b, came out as 14.4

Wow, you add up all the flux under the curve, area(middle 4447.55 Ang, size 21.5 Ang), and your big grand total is 382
